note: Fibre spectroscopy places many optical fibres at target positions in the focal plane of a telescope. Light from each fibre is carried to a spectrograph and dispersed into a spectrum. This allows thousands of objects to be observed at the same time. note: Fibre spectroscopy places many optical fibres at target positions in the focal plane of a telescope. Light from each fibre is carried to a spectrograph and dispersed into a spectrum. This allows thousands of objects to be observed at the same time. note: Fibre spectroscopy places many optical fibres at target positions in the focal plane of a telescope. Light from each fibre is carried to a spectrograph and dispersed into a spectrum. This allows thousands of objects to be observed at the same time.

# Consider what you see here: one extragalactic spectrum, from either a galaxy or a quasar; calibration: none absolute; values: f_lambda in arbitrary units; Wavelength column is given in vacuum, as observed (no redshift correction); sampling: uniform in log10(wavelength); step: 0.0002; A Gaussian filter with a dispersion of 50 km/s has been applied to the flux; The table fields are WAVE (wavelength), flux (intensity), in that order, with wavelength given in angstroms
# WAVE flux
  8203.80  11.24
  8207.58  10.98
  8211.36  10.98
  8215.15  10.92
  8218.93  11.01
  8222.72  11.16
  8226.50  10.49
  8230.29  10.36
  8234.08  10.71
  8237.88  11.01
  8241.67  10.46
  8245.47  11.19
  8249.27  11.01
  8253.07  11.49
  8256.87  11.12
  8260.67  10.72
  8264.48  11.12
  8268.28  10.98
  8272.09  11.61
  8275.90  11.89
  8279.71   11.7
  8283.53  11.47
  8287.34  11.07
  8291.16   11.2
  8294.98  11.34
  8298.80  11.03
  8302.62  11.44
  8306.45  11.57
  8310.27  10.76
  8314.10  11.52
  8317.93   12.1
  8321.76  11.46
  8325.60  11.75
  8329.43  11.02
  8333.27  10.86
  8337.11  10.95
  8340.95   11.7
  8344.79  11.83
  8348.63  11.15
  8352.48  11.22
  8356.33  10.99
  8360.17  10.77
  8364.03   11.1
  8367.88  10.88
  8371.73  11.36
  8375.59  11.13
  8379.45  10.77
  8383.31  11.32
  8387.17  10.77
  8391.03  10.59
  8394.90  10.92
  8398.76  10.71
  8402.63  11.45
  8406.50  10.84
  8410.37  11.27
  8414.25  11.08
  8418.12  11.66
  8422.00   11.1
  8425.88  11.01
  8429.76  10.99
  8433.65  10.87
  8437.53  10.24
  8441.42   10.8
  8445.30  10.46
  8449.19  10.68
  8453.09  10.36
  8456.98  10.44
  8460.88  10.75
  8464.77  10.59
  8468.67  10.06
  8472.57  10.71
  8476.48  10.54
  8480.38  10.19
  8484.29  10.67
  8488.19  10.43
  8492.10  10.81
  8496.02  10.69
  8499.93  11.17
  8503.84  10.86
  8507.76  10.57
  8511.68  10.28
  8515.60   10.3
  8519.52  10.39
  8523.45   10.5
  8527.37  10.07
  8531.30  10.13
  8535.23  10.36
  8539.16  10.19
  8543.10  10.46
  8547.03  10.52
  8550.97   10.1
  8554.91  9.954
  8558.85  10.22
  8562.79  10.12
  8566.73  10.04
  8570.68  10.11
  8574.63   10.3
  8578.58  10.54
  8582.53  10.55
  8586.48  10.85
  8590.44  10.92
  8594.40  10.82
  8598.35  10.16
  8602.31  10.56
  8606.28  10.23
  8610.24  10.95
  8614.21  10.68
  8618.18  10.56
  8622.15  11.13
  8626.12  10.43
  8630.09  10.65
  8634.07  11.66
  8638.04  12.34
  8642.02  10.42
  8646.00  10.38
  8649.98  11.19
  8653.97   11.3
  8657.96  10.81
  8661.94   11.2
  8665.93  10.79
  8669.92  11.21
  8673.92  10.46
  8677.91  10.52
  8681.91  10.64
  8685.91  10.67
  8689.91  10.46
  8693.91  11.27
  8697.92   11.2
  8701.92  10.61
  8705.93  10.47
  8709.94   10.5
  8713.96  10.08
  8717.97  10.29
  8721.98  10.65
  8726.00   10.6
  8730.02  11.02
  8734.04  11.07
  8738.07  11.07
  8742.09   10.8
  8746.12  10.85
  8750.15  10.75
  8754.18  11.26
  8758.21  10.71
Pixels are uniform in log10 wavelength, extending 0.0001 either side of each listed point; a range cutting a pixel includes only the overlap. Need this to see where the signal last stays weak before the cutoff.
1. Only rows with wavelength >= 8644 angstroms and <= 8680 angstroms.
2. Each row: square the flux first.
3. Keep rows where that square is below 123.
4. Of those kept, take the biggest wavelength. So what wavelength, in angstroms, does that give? 8677.91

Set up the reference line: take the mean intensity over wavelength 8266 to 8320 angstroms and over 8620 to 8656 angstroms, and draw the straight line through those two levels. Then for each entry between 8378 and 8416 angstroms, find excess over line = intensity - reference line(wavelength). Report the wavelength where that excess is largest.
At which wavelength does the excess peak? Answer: 8402.63 angstroms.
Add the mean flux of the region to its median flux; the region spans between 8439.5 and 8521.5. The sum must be 21.1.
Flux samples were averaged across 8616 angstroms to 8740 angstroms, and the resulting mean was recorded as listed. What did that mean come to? 10.8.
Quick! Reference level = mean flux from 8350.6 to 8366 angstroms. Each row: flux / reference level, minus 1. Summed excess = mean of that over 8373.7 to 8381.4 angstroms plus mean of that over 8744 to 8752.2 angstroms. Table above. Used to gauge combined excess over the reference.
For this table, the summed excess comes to -0.03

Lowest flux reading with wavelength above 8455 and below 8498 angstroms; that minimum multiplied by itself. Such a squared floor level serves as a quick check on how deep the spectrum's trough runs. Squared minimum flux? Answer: 101.2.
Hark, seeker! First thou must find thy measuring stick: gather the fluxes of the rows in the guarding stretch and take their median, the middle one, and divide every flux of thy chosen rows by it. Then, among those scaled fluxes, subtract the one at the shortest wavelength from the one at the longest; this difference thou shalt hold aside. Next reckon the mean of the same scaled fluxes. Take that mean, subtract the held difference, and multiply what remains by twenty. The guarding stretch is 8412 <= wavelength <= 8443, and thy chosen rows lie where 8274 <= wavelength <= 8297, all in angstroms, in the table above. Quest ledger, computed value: 21.8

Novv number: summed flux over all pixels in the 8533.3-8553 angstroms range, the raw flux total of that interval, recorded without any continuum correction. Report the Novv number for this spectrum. 52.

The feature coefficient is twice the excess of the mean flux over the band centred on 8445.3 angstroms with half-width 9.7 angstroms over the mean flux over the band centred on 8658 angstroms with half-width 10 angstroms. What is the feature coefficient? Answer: -1.1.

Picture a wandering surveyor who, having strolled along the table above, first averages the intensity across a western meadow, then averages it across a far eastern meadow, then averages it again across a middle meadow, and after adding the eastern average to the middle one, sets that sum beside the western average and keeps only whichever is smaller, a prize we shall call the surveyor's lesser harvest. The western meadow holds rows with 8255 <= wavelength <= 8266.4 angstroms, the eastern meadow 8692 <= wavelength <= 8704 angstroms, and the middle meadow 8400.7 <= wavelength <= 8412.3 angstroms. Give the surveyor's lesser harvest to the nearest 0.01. 10.99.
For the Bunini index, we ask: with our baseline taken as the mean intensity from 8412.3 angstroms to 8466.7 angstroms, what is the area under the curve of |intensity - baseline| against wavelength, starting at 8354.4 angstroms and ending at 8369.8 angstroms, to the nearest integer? 2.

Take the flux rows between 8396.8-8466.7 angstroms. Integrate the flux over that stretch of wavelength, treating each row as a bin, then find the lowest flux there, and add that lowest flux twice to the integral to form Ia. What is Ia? 779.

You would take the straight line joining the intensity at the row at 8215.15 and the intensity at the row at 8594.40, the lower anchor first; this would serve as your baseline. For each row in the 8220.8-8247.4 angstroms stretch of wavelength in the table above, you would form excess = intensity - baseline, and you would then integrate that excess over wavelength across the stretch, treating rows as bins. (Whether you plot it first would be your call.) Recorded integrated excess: -4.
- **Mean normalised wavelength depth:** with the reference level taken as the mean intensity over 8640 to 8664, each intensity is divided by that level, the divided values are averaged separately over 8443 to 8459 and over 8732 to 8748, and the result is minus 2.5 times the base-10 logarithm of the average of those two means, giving 0.02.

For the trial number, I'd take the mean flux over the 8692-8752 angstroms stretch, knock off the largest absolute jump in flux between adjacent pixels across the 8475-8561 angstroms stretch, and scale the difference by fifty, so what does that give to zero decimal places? 513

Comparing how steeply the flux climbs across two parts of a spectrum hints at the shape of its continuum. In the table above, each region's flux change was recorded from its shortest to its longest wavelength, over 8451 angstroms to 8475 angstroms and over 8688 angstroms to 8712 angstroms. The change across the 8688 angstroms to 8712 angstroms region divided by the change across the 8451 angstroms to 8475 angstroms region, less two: -1.89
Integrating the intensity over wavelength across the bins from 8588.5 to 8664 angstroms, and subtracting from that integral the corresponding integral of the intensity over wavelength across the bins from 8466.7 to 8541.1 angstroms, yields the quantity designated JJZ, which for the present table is 41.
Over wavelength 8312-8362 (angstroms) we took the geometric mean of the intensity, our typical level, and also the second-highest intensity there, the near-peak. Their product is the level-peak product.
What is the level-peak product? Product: 134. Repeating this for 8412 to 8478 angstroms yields 119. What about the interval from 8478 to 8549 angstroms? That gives 114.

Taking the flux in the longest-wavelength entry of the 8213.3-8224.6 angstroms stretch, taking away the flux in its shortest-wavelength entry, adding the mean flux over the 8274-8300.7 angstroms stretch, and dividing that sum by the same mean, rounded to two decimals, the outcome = 1.02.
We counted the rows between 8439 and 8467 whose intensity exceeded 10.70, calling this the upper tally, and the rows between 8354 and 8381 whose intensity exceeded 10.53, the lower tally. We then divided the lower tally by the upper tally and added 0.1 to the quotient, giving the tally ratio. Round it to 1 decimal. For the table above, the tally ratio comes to 3.6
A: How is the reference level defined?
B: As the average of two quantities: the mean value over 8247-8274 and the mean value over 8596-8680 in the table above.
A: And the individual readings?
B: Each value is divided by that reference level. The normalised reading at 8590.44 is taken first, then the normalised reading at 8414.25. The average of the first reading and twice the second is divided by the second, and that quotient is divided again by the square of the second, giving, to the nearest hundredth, 1.47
